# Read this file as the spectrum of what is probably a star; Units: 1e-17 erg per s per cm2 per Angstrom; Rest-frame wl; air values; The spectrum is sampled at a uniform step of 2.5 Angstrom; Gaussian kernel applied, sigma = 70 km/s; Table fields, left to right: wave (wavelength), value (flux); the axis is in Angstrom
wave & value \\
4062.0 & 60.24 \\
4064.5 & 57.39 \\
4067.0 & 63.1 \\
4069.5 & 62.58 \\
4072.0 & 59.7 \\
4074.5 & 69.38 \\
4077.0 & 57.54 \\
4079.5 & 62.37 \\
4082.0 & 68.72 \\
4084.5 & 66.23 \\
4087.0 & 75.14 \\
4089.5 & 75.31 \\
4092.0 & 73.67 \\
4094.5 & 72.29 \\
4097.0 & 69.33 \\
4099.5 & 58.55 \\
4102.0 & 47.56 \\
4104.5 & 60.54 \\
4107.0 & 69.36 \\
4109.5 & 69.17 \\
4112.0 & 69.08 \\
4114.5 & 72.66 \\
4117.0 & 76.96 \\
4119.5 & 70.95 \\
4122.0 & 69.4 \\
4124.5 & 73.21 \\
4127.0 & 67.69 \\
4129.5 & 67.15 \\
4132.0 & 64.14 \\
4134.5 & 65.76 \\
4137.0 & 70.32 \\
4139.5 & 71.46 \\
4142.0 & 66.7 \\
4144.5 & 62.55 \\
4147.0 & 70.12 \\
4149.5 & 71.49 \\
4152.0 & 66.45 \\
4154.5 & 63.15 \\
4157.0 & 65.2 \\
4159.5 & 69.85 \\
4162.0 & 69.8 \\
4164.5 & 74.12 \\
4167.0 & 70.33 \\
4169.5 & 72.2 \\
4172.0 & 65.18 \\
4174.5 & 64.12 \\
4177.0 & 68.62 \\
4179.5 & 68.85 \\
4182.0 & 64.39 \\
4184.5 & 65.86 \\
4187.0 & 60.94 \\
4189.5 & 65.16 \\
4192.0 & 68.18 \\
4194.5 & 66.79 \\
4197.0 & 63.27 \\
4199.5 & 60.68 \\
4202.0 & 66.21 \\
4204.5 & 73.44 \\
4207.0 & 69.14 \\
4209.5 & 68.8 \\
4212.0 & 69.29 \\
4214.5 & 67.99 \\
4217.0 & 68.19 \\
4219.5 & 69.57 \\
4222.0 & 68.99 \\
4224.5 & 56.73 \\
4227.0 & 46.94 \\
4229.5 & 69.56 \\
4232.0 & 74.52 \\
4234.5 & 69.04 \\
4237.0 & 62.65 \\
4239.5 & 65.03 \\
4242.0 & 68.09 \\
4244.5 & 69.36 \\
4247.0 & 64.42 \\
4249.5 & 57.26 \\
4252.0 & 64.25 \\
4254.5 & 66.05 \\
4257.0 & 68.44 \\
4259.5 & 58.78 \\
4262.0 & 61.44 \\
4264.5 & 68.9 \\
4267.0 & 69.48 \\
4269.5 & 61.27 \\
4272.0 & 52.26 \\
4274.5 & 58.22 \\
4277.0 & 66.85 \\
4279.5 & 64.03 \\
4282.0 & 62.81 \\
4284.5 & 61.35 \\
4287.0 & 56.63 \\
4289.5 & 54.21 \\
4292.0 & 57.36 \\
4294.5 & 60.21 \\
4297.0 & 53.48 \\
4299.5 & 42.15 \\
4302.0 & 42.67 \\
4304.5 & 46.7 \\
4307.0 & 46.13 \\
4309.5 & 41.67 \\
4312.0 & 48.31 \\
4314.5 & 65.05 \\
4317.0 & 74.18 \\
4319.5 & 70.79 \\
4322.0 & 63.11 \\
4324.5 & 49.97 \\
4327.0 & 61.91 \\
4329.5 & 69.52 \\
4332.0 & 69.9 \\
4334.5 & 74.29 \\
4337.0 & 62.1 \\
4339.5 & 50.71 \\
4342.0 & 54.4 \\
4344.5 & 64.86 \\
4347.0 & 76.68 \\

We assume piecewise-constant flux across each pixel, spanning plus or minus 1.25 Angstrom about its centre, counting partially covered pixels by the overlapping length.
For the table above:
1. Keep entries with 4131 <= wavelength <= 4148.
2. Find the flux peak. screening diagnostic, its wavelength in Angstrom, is 4139.5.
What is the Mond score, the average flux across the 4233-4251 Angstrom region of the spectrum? 65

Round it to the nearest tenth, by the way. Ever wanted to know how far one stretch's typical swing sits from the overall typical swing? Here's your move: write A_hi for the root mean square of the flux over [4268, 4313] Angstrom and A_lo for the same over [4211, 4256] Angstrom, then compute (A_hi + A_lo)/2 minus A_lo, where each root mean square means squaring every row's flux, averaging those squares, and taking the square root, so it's -5.5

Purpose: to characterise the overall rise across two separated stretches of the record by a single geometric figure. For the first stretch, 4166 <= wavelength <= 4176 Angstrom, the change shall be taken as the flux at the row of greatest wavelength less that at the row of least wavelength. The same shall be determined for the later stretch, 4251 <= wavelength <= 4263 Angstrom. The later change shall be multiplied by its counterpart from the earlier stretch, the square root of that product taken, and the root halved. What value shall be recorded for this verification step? 2.1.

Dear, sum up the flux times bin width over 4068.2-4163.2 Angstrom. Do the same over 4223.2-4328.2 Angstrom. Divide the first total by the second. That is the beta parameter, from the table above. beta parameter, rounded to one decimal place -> 1.0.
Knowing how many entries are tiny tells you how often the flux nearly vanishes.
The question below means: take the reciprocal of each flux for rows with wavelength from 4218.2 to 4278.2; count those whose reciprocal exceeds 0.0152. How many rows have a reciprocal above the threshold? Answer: 12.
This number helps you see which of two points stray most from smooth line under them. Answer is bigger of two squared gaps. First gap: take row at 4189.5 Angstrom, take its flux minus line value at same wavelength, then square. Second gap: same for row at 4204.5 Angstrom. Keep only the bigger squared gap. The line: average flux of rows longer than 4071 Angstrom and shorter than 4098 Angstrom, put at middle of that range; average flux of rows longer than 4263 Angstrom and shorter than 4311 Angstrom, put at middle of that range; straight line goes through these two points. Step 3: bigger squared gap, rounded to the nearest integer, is 154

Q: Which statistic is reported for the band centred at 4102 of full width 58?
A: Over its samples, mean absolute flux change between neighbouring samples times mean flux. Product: 339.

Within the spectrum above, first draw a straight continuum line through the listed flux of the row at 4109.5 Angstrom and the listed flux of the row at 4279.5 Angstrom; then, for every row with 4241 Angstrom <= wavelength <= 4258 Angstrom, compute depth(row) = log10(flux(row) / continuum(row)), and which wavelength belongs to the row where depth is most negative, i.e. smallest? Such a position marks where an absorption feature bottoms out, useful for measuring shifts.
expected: 4249.5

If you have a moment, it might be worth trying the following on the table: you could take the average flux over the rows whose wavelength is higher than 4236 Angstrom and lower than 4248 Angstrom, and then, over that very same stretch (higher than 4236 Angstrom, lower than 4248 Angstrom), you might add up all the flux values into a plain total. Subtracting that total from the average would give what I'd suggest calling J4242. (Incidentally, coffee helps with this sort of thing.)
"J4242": -264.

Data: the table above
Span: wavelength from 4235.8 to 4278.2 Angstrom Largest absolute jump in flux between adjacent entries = 9.7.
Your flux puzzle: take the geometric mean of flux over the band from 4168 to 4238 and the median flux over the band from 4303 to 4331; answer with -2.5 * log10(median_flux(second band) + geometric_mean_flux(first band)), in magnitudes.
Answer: -5.27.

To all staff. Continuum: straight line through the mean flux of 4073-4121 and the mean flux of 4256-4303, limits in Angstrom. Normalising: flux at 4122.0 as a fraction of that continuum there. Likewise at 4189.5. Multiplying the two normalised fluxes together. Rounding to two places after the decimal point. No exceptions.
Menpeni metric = 1.08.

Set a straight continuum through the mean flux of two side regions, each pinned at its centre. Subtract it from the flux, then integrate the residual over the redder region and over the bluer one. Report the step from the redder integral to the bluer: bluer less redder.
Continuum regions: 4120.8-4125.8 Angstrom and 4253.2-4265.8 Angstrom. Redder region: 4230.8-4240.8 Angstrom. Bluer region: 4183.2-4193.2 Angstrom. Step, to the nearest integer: -51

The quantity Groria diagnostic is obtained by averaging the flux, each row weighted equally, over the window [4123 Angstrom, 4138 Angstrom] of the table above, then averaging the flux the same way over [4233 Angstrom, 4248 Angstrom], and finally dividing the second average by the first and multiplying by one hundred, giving 98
